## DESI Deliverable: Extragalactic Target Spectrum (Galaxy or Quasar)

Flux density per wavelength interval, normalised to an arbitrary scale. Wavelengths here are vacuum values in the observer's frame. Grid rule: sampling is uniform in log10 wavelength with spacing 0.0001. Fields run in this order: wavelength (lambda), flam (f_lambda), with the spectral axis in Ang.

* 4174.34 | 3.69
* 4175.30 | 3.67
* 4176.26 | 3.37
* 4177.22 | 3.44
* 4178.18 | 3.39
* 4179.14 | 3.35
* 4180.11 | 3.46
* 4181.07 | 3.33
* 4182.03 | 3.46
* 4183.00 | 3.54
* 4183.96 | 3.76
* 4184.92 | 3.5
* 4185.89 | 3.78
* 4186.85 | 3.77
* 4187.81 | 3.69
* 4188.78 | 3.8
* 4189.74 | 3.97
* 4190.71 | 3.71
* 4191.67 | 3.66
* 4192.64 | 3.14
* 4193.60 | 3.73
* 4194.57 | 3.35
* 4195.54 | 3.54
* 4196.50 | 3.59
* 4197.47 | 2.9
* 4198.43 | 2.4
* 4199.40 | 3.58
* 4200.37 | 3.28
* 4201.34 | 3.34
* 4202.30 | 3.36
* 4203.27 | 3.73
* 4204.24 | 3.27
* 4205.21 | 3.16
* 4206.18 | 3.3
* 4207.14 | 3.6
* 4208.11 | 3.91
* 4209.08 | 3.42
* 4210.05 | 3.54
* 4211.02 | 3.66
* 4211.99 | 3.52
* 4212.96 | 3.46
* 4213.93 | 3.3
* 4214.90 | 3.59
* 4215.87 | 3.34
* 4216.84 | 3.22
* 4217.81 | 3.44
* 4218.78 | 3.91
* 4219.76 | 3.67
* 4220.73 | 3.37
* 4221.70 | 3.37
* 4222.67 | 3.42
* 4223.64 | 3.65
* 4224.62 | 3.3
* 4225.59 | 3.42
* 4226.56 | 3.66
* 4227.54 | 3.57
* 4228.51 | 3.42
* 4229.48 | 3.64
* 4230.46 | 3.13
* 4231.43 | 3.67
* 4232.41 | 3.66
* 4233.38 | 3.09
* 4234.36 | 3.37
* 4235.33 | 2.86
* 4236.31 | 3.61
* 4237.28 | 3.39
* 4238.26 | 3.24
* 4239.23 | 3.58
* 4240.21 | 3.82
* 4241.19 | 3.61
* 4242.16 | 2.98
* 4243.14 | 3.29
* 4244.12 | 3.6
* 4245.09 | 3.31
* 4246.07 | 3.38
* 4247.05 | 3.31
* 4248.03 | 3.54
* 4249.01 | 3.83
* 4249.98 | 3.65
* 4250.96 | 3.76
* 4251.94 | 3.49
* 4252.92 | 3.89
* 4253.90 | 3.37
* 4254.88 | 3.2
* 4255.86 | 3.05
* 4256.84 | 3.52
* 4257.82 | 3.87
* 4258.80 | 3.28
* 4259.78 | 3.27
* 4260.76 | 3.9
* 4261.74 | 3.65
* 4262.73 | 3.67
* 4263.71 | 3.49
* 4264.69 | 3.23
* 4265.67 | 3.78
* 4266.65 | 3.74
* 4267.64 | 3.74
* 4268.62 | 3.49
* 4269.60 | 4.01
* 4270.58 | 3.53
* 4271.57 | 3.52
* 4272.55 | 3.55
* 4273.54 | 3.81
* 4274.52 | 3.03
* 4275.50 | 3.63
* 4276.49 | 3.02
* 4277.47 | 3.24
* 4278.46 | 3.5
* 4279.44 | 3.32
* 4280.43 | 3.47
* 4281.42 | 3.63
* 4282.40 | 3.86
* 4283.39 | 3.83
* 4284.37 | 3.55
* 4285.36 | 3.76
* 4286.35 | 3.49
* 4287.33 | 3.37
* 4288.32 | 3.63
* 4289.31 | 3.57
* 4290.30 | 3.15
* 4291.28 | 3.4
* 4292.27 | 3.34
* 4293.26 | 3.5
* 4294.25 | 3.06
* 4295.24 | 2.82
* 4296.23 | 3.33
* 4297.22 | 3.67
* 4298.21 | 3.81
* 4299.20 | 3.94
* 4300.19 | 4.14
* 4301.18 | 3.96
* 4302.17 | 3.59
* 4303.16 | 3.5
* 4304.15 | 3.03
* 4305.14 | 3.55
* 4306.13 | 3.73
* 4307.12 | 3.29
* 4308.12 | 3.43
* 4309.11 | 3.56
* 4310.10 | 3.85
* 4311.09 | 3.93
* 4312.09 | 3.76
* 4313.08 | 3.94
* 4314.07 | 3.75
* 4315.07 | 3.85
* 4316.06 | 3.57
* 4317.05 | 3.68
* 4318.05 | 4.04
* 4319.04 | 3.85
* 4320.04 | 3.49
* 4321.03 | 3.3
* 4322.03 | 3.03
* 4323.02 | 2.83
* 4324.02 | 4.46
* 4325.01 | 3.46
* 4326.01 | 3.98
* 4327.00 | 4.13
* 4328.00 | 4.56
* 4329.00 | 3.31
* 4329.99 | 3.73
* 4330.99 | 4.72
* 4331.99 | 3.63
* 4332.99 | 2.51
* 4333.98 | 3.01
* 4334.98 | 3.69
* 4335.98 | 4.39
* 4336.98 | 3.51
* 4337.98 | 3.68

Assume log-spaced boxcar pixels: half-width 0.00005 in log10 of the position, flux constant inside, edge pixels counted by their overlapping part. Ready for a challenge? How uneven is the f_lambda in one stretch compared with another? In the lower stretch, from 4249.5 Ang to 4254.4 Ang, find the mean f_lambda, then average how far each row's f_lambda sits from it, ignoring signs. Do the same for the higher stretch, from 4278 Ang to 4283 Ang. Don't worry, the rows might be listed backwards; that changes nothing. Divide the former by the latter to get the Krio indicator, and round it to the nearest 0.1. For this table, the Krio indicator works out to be 1.1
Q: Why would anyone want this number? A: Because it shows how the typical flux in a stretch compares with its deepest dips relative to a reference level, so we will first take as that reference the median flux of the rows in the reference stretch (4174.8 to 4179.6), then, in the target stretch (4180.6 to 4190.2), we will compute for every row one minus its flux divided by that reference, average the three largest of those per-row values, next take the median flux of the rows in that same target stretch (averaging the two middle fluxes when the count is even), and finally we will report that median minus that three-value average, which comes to 3.74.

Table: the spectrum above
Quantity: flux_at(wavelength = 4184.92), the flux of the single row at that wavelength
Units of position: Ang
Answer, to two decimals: 3.50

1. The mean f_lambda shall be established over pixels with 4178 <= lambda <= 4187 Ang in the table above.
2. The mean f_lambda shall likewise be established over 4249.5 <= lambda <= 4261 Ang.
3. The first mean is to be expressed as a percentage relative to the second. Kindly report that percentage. 100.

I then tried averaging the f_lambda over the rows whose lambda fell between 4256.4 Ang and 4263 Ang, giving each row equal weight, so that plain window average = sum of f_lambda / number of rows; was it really 3.59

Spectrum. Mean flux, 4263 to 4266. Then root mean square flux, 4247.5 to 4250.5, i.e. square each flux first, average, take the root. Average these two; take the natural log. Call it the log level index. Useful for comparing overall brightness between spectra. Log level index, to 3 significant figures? 1.28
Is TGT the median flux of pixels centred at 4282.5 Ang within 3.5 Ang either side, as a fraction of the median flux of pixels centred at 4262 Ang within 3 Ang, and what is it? 1.02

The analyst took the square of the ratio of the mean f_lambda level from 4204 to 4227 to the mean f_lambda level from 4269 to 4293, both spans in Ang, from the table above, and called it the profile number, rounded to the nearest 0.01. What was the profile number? 0.98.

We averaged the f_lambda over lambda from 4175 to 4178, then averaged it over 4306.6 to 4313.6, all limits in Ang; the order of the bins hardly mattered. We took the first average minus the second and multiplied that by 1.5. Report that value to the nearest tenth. -0.3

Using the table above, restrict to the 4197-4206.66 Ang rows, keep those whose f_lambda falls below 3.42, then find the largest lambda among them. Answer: 4206.18 Ang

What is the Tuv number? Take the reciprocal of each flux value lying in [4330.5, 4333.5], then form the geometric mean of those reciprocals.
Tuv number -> 0.285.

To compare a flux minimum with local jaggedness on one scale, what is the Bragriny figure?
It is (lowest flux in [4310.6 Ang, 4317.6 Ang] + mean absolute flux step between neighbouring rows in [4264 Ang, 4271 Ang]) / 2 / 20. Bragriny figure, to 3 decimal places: 0.097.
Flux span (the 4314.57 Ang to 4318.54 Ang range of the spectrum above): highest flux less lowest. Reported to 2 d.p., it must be 0.47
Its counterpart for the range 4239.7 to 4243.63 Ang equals 0.84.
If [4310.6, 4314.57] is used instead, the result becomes 0.19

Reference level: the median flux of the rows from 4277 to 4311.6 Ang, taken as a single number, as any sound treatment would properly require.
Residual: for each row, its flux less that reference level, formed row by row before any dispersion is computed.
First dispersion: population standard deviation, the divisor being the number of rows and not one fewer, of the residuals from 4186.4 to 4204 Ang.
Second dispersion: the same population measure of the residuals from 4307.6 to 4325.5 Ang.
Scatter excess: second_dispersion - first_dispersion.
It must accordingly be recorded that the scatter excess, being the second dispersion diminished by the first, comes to 0.00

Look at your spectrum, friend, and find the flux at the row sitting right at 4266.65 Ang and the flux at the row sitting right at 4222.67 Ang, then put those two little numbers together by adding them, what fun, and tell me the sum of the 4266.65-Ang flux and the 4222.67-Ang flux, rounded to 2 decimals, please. 7.16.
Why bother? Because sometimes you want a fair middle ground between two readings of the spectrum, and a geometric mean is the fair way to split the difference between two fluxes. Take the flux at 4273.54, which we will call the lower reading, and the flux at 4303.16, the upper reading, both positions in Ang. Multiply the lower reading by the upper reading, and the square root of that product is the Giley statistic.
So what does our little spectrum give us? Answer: 3.65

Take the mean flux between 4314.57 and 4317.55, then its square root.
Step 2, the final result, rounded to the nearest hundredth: 1.92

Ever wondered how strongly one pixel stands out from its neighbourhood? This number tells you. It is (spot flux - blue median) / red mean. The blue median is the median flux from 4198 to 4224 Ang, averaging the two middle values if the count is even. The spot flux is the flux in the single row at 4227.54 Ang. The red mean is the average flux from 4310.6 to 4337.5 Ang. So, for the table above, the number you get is 0.040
